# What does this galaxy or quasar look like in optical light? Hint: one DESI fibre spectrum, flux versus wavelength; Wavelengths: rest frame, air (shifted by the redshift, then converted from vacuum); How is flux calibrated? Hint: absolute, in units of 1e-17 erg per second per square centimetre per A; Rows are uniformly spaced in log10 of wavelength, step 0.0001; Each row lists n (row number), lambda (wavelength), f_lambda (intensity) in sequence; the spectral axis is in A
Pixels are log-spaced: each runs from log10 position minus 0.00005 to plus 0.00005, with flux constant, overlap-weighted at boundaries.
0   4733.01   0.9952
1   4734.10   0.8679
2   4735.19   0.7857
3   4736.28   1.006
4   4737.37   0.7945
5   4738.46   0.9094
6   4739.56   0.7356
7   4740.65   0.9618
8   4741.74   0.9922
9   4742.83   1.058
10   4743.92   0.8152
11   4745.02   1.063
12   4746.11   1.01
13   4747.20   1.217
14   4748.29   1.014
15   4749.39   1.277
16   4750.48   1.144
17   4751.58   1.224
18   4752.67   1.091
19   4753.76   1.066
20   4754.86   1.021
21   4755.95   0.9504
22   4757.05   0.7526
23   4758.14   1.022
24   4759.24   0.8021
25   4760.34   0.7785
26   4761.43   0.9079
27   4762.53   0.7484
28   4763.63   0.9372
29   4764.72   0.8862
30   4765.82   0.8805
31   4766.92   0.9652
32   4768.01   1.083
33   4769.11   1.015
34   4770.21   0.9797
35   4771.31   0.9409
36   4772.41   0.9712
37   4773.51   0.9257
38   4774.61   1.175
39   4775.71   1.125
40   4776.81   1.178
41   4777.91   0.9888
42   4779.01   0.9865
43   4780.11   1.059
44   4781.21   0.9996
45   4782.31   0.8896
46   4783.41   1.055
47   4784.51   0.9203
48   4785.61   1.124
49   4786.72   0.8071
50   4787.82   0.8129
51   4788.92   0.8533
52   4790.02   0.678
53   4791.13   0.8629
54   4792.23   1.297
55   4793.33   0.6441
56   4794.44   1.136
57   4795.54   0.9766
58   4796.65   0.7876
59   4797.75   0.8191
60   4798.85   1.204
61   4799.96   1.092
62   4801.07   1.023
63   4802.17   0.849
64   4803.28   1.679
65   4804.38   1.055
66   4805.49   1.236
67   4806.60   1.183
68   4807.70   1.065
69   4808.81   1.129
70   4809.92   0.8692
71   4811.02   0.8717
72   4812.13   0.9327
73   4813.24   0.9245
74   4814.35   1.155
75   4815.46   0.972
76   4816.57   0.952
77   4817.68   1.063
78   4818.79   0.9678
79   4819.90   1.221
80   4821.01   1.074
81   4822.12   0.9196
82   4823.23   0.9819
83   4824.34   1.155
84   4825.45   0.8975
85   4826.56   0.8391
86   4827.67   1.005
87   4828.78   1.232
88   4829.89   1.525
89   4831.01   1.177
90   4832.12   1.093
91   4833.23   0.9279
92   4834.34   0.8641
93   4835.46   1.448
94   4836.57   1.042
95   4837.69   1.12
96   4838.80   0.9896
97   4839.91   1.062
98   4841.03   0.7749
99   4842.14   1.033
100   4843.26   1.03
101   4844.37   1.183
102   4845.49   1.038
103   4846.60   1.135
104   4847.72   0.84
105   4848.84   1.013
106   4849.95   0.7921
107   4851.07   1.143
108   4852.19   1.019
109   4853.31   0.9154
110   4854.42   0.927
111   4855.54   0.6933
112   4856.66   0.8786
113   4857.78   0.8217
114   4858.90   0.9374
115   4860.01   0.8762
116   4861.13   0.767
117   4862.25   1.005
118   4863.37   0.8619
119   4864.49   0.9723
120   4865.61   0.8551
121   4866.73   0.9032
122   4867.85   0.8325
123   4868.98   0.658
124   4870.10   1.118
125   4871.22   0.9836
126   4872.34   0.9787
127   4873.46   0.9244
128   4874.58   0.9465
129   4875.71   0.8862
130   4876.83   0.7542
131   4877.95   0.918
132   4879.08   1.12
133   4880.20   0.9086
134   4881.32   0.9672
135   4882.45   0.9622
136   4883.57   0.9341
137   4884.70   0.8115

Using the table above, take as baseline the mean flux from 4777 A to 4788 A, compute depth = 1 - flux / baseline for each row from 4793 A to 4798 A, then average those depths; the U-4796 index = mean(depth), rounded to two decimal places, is 0.09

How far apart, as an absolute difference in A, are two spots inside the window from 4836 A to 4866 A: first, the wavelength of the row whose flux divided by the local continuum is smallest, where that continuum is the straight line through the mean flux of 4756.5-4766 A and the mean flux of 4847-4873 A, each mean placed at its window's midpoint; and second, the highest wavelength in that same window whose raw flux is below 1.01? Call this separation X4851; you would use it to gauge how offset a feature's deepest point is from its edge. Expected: 10.1 A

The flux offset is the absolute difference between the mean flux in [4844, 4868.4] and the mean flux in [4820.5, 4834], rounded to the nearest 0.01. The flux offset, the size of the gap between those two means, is 0.14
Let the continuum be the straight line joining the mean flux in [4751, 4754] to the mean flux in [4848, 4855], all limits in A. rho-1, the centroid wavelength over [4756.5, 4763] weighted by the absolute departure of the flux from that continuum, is 4759.9 A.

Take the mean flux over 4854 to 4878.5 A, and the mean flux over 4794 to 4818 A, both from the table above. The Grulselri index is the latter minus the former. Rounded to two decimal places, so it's 0.16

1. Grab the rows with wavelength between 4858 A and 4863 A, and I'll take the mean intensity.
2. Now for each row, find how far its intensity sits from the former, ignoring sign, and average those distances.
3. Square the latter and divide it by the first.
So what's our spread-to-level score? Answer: 0.006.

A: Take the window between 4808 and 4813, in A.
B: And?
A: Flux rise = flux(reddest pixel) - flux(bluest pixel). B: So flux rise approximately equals -0.20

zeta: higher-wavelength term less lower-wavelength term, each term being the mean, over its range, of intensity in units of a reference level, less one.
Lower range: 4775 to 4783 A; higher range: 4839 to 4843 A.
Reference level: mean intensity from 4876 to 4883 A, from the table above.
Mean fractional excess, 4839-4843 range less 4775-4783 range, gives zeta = -0.08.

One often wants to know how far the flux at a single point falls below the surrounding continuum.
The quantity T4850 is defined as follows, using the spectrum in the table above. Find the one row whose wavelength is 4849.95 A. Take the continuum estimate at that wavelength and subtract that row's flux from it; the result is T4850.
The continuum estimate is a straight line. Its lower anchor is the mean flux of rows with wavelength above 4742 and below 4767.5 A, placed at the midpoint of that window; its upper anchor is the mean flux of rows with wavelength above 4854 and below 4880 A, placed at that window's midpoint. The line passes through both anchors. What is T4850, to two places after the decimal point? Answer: 0.12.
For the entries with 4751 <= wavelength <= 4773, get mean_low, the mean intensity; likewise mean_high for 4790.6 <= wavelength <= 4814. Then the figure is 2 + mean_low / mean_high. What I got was 2.92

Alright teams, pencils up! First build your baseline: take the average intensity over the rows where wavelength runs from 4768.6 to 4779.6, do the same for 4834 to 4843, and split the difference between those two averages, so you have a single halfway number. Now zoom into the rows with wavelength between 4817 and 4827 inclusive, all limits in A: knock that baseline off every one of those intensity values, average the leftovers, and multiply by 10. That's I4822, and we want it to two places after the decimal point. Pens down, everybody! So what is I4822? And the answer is -0.22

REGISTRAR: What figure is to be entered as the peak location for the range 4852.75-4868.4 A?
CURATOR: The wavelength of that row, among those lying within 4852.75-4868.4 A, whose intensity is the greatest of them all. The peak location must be 4862.25 A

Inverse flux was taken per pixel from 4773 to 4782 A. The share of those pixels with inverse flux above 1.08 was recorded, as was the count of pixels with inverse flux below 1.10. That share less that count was -8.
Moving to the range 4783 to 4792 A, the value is -2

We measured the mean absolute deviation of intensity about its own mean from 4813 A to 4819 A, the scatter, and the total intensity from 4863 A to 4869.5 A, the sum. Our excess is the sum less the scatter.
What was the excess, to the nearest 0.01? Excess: 5.01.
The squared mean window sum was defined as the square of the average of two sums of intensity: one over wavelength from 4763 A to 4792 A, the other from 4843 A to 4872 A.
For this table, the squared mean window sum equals 608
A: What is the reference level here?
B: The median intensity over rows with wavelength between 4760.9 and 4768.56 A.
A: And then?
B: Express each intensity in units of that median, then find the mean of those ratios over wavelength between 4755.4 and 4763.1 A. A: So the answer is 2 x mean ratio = 1.88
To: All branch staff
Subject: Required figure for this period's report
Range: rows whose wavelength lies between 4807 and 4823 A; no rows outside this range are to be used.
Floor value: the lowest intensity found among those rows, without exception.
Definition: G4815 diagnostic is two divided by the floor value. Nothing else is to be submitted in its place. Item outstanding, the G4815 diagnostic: 2.3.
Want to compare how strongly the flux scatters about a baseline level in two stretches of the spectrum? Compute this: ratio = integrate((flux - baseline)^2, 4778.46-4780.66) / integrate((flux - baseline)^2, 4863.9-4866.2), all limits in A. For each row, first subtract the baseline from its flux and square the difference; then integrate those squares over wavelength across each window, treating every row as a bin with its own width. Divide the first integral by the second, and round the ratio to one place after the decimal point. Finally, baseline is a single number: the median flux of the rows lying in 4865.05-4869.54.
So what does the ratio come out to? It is 3.9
